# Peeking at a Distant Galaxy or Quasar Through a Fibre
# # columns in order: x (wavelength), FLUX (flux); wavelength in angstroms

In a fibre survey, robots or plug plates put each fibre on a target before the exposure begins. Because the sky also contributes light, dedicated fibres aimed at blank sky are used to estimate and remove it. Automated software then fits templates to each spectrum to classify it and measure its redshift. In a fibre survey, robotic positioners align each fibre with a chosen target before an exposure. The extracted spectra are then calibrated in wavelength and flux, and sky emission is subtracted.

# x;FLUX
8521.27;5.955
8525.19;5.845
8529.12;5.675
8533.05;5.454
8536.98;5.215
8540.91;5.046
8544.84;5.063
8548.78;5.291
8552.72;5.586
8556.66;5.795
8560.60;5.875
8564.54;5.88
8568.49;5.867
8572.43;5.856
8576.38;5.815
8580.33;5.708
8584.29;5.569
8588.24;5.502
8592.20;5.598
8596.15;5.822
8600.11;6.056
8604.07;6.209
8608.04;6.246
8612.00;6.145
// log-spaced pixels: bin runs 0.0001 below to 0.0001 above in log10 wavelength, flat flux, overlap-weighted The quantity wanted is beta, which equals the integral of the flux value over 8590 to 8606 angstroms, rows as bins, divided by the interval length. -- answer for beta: 5.92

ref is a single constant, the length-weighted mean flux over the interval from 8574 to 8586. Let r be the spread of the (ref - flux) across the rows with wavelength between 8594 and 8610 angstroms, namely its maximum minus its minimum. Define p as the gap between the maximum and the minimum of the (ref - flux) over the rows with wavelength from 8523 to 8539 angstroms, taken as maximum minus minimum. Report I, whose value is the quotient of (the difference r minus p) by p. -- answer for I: -0.3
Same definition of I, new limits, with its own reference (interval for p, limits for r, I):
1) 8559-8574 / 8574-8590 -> 12.0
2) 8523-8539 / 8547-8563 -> -0.1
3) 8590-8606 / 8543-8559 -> 0.2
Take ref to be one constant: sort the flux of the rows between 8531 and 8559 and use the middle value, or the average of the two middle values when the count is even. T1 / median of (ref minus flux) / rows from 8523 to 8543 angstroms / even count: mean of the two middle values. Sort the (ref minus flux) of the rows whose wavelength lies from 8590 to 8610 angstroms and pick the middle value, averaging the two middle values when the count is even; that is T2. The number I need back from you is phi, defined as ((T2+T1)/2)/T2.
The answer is 0.6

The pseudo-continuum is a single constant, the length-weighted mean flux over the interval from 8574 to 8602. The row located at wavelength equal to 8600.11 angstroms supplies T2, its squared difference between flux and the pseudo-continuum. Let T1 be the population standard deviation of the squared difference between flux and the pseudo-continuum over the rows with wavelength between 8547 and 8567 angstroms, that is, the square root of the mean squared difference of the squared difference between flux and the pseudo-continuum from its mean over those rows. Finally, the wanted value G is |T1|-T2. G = -0.04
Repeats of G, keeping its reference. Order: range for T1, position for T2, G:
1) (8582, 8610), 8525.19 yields 0.09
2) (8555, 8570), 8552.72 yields -0.01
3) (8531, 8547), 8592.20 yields 0.14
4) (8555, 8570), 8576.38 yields 0.00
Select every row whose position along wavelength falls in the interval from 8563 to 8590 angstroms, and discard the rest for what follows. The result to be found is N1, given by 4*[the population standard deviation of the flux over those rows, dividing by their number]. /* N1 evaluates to 0.6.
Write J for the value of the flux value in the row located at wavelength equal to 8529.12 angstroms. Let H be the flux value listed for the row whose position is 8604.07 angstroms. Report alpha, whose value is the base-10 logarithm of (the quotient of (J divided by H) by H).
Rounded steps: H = 6.209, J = 5.675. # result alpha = -0.83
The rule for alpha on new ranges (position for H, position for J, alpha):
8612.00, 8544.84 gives -0.87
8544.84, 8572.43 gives -0.64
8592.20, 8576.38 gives -0.73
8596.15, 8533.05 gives -0.79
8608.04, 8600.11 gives -0.81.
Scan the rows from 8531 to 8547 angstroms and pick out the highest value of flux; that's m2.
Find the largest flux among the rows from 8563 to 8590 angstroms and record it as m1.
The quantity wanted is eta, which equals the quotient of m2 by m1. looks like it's 0.93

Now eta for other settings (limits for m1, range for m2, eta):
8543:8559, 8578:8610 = 1.08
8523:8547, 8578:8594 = 0.98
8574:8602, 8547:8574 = 0.97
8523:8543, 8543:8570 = 1.01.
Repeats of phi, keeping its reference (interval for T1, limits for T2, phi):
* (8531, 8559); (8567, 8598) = 0.5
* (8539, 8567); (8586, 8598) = 1.0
